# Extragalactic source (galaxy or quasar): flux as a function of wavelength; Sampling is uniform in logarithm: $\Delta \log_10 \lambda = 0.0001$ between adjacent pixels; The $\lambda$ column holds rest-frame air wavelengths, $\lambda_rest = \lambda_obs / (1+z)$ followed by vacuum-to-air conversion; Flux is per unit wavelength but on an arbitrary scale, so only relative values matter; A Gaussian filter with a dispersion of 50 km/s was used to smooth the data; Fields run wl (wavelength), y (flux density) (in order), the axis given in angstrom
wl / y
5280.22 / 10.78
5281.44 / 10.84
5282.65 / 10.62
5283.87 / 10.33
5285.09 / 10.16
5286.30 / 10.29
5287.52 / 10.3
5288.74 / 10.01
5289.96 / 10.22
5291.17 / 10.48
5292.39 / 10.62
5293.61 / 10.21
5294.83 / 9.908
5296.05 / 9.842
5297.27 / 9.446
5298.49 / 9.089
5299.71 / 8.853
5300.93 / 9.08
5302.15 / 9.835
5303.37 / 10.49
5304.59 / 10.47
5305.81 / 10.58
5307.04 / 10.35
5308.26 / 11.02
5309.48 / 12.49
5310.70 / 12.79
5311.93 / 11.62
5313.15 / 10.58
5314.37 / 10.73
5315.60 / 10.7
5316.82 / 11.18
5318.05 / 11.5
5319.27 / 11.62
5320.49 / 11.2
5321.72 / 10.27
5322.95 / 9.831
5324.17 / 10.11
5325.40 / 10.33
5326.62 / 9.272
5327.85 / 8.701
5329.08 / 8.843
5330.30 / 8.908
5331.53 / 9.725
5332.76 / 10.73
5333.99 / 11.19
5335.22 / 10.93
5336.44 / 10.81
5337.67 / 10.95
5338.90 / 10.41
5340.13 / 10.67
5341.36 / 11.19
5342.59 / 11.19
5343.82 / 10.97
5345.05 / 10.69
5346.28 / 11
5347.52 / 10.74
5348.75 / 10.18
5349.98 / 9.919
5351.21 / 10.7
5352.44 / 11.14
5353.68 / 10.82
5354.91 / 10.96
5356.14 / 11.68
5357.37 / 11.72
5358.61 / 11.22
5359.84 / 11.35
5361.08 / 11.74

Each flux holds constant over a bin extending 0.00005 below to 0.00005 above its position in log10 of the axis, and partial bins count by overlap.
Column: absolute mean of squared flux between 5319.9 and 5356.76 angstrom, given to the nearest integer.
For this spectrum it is 110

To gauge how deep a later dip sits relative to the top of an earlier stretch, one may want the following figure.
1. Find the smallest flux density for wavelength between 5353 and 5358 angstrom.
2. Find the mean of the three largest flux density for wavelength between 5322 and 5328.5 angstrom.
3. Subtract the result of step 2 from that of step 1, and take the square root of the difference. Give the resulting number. 0.85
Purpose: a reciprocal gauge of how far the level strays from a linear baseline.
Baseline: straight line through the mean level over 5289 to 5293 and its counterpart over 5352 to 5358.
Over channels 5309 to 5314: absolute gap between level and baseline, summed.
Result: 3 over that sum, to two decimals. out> 0.60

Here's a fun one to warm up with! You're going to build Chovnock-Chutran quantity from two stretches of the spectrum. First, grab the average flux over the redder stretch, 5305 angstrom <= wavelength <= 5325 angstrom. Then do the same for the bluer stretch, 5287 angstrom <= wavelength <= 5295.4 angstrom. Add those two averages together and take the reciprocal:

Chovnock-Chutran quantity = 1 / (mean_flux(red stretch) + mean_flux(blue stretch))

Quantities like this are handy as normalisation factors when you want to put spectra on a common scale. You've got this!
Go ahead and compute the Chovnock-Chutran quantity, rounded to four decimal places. 0.0470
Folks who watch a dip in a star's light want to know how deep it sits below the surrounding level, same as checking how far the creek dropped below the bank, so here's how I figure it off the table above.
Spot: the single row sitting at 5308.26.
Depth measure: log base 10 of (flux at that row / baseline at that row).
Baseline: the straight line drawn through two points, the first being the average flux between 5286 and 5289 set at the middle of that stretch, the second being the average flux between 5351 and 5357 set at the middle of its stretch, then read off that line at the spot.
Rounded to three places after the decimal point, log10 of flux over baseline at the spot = 0.022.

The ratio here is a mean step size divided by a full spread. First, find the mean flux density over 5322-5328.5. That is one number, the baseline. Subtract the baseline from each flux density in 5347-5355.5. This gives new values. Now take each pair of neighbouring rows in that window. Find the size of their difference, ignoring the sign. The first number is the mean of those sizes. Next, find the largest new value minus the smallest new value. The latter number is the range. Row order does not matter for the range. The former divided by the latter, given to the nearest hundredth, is 0.34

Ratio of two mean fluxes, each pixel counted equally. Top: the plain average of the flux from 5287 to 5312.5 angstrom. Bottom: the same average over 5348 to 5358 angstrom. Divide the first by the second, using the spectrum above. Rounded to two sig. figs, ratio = 0.95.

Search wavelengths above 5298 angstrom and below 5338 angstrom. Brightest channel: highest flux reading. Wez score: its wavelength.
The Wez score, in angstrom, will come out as 5310.70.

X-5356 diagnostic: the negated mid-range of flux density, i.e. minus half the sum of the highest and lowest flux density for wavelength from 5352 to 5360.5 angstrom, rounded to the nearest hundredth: -11.27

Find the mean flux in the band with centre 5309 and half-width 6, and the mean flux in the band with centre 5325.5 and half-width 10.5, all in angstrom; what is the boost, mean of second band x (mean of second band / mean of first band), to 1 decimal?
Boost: 9.5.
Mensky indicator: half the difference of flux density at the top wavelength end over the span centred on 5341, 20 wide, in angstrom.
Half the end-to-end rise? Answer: 0.1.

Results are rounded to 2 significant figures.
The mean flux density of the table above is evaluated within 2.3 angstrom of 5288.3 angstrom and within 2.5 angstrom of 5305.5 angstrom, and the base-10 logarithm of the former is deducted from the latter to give 9.5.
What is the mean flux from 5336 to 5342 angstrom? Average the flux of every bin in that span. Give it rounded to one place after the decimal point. 10.8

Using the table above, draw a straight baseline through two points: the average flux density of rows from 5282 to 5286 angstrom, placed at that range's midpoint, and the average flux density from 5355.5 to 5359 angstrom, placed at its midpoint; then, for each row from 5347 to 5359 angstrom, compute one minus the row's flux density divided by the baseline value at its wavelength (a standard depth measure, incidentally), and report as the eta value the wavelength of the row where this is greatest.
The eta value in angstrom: 5349.98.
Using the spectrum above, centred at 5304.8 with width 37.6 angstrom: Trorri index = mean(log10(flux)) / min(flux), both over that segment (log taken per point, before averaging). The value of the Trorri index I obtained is 0.115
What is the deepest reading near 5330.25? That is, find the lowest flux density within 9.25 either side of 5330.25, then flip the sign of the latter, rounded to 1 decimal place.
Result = -8.7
